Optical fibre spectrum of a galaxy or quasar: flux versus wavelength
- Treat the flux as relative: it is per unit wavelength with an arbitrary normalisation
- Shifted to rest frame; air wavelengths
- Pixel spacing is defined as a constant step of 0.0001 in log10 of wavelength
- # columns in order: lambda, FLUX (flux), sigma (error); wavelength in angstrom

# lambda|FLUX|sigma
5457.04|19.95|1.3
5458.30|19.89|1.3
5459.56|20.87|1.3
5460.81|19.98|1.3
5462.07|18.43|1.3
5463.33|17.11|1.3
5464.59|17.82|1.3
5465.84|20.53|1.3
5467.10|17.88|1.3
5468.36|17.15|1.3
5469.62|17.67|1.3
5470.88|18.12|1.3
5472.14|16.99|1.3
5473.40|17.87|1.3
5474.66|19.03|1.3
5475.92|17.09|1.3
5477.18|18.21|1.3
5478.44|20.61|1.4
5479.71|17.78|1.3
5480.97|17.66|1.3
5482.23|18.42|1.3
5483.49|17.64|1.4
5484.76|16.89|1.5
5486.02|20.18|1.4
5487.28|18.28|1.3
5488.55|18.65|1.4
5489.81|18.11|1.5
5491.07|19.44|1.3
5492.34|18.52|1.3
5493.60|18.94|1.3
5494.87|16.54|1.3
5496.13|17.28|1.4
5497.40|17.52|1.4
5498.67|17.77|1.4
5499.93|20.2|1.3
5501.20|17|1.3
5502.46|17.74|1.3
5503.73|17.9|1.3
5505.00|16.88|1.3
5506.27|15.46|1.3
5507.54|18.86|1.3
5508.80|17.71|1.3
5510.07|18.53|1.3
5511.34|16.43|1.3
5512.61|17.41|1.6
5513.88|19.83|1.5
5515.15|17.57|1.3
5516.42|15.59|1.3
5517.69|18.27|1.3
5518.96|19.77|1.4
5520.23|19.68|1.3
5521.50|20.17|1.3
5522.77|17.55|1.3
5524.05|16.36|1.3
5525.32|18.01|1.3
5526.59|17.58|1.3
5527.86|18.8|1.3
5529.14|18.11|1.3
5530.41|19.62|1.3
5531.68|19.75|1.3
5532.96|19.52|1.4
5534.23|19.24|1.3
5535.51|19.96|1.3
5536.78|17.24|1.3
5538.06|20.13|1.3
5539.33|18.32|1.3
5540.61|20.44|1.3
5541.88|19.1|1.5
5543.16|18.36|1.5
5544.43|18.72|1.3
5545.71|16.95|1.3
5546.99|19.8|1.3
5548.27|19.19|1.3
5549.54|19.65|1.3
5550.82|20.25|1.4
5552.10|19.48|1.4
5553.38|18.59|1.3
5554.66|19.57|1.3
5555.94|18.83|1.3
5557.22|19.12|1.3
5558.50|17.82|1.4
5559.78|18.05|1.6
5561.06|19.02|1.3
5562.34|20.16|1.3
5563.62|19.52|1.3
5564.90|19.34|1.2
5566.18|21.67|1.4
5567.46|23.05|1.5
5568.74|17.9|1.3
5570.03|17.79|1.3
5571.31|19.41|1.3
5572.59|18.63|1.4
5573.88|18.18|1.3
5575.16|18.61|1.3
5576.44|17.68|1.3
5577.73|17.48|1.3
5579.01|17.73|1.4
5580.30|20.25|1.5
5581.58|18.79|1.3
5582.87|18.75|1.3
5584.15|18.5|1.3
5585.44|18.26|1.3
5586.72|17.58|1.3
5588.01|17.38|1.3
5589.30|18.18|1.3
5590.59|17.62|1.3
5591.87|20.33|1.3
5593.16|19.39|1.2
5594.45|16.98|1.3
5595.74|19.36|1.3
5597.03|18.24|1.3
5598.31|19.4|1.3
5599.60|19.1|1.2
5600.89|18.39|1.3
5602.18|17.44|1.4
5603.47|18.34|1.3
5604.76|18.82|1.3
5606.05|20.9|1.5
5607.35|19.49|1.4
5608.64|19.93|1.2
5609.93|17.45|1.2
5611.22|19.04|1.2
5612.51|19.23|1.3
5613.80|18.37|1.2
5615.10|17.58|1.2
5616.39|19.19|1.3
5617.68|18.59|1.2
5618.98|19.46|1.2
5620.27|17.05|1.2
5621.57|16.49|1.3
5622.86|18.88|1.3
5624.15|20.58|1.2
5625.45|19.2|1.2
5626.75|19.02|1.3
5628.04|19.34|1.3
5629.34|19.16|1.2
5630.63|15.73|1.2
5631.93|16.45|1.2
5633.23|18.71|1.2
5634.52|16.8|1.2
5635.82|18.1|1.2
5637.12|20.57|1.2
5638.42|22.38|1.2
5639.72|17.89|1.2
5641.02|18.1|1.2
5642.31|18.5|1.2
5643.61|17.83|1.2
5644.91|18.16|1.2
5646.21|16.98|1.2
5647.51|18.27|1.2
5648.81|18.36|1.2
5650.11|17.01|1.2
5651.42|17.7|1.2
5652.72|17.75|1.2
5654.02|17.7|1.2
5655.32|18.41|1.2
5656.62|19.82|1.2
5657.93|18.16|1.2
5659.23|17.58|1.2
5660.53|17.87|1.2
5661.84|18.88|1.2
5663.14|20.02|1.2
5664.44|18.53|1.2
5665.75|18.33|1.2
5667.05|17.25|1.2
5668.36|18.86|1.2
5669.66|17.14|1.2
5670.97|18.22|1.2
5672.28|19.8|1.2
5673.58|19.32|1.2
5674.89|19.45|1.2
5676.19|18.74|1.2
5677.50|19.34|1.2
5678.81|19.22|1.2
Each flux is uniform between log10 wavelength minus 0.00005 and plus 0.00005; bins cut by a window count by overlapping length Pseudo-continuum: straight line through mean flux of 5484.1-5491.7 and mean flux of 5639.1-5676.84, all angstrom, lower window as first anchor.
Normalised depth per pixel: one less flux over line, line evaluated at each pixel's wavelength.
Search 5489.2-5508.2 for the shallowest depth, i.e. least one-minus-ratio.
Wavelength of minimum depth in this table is 5499.93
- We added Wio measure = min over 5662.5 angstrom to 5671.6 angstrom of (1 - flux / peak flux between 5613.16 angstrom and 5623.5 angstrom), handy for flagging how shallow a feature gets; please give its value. -0.029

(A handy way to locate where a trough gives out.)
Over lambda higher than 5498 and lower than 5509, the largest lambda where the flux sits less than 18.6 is 5508.80 angstrom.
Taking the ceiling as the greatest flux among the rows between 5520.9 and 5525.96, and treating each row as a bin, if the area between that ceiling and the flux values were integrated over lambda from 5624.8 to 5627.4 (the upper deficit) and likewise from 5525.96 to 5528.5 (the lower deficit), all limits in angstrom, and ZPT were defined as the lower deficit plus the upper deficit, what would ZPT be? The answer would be 7.8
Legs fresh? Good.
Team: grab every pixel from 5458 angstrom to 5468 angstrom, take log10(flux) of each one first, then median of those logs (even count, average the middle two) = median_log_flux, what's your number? 1.282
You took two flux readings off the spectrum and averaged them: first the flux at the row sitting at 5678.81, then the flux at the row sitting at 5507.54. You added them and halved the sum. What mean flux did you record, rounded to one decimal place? 19.0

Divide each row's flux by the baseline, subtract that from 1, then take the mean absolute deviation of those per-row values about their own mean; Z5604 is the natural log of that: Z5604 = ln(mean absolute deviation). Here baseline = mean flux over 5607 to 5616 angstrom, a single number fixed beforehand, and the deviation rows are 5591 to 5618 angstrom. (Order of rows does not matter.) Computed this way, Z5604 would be -3.18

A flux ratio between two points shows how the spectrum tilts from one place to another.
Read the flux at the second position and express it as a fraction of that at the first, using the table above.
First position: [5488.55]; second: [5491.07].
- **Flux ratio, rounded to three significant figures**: 1.04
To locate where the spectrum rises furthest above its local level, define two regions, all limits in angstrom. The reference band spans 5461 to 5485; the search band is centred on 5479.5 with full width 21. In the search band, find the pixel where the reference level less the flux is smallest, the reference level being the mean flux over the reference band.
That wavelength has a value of 5478.44 angstrom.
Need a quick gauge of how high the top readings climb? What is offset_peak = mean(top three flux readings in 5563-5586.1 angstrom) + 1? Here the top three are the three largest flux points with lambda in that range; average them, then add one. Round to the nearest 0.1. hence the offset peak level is 22.7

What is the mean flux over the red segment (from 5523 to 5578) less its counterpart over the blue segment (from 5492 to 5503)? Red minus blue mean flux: 1.0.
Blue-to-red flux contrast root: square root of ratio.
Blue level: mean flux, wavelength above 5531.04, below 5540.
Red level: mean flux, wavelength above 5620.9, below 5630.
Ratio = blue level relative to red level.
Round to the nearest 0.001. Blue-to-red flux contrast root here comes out 1.006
